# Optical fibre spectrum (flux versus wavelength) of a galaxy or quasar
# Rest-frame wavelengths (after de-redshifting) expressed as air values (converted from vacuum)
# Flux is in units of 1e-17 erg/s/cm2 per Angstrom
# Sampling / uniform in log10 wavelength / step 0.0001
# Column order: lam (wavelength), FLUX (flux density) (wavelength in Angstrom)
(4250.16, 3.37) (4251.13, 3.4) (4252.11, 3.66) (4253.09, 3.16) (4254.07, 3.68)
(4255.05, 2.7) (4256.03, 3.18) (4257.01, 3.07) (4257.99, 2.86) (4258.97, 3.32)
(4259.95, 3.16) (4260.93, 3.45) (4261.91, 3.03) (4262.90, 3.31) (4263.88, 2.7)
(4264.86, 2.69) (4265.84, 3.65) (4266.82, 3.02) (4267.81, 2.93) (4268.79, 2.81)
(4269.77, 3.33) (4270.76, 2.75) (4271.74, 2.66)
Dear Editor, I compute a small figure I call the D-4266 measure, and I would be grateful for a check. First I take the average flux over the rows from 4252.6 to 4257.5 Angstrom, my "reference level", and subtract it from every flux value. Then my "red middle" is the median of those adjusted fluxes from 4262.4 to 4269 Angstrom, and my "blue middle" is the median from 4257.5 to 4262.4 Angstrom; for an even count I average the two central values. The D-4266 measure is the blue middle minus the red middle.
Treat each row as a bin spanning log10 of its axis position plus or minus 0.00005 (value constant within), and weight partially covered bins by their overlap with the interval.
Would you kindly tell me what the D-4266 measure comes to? 0.23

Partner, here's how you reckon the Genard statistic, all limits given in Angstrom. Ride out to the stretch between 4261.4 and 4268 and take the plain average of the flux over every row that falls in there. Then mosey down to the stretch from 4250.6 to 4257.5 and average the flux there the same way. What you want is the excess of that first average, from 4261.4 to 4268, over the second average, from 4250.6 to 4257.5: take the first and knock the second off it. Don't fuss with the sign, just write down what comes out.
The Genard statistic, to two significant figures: -0.22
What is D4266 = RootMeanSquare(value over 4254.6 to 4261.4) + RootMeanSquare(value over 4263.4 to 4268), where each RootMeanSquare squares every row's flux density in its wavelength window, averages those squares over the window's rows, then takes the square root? 6.13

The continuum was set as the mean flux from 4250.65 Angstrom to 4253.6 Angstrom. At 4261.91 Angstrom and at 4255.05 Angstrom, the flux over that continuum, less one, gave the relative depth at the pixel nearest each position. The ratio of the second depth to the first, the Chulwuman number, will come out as 1.9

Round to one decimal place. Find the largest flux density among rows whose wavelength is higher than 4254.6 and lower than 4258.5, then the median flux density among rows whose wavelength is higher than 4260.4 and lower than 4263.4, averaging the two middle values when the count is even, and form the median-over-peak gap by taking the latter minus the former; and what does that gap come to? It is 0.1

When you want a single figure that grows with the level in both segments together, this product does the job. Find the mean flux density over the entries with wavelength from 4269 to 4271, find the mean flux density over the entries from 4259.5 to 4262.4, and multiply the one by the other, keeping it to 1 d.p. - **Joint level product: 9.8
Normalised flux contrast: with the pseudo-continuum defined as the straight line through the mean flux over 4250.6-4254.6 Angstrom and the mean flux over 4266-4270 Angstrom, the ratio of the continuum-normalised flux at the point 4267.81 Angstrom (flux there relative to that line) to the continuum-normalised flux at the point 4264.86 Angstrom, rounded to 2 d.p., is 1.12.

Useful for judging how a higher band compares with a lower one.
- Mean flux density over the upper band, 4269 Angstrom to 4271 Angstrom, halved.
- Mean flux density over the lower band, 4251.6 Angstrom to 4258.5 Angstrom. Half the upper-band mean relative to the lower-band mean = 0.477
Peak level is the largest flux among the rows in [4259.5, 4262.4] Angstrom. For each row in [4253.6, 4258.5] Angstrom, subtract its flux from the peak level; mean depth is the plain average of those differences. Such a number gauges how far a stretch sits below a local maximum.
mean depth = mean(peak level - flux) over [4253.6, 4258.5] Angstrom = 0.35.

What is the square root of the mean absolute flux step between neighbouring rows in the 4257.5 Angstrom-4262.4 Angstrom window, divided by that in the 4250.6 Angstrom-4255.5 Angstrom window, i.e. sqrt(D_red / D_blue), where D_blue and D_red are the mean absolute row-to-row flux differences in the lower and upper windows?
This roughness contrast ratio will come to 0.77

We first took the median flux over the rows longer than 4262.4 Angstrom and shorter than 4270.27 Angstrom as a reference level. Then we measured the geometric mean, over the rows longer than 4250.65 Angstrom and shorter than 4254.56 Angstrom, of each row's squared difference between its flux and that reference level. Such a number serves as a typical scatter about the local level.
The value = 0.195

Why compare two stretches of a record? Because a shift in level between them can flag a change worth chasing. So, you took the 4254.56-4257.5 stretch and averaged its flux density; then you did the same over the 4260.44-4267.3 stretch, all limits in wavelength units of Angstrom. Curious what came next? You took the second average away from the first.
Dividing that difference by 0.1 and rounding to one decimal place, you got -1.4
